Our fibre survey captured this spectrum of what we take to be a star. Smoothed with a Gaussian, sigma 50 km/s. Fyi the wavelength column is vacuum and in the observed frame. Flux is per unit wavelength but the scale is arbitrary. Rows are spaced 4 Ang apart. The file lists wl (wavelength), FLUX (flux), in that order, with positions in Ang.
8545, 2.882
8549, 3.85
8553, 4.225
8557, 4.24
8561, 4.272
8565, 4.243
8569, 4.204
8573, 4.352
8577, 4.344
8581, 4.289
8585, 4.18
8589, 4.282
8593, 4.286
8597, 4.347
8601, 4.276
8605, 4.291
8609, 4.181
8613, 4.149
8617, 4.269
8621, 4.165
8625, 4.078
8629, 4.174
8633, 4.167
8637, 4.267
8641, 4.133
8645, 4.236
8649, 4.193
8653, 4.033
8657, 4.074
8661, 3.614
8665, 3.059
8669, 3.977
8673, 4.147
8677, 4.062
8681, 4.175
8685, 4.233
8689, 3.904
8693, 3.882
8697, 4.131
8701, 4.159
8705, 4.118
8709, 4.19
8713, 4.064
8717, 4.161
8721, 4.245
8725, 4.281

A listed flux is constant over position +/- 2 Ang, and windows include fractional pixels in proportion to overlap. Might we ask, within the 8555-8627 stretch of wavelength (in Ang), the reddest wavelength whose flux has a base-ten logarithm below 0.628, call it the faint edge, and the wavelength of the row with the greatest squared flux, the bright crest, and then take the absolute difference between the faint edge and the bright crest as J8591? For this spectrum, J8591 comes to 52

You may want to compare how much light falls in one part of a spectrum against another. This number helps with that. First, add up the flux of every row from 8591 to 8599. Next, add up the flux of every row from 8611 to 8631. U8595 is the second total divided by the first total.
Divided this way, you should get 2.4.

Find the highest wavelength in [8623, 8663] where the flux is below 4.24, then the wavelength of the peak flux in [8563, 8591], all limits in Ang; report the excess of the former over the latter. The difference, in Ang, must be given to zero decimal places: 88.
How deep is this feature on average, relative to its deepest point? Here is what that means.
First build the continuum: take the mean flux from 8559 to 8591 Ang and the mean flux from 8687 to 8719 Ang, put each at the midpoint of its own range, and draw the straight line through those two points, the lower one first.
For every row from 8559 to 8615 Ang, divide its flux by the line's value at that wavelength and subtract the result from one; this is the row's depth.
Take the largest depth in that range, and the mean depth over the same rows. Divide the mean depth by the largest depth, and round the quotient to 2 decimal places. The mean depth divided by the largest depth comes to -0.15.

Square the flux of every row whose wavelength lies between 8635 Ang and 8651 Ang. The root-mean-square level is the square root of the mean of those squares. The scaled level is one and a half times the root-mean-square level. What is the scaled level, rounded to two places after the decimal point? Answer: 6.31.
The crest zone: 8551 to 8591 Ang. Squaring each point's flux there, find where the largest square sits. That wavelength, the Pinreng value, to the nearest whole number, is 8573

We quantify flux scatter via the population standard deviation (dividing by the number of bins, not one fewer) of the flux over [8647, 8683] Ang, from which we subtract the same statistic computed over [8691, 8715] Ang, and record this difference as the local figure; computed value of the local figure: 0.25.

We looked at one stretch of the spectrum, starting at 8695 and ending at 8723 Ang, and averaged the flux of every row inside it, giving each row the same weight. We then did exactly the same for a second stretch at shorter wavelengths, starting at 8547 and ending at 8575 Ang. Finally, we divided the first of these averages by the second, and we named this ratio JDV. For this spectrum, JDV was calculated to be 0.99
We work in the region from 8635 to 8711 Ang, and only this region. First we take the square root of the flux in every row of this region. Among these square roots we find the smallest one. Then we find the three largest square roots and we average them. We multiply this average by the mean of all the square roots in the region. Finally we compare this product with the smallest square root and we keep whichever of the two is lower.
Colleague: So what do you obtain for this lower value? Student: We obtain 1.749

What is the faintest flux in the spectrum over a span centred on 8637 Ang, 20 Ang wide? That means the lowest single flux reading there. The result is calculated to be 4.133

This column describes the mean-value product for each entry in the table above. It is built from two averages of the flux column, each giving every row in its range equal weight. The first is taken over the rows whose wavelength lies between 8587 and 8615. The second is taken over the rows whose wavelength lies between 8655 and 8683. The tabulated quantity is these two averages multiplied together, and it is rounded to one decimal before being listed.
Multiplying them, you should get 16.5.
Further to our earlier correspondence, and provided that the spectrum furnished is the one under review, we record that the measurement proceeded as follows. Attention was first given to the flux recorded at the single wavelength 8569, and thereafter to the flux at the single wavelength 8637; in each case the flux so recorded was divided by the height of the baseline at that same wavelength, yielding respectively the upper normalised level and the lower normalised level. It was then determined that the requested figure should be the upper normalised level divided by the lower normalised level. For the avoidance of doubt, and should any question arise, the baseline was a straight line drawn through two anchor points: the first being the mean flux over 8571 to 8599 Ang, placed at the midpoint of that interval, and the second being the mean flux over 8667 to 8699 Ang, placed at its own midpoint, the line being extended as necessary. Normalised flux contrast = 0.95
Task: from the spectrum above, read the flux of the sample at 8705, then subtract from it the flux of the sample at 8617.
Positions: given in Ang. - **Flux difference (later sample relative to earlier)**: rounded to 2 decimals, -0.15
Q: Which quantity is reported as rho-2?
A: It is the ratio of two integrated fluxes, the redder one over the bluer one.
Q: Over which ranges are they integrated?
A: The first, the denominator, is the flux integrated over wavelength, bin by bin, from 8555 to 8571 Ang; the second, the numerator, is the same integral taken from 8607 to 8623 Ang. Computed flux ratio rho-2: 0.989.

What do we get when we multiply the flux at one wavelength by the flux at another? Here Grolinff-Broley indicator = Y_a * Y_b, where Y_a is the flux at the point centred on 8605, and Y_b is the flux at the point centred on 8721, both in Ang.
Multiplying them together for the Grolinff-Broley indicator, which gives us 18.2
